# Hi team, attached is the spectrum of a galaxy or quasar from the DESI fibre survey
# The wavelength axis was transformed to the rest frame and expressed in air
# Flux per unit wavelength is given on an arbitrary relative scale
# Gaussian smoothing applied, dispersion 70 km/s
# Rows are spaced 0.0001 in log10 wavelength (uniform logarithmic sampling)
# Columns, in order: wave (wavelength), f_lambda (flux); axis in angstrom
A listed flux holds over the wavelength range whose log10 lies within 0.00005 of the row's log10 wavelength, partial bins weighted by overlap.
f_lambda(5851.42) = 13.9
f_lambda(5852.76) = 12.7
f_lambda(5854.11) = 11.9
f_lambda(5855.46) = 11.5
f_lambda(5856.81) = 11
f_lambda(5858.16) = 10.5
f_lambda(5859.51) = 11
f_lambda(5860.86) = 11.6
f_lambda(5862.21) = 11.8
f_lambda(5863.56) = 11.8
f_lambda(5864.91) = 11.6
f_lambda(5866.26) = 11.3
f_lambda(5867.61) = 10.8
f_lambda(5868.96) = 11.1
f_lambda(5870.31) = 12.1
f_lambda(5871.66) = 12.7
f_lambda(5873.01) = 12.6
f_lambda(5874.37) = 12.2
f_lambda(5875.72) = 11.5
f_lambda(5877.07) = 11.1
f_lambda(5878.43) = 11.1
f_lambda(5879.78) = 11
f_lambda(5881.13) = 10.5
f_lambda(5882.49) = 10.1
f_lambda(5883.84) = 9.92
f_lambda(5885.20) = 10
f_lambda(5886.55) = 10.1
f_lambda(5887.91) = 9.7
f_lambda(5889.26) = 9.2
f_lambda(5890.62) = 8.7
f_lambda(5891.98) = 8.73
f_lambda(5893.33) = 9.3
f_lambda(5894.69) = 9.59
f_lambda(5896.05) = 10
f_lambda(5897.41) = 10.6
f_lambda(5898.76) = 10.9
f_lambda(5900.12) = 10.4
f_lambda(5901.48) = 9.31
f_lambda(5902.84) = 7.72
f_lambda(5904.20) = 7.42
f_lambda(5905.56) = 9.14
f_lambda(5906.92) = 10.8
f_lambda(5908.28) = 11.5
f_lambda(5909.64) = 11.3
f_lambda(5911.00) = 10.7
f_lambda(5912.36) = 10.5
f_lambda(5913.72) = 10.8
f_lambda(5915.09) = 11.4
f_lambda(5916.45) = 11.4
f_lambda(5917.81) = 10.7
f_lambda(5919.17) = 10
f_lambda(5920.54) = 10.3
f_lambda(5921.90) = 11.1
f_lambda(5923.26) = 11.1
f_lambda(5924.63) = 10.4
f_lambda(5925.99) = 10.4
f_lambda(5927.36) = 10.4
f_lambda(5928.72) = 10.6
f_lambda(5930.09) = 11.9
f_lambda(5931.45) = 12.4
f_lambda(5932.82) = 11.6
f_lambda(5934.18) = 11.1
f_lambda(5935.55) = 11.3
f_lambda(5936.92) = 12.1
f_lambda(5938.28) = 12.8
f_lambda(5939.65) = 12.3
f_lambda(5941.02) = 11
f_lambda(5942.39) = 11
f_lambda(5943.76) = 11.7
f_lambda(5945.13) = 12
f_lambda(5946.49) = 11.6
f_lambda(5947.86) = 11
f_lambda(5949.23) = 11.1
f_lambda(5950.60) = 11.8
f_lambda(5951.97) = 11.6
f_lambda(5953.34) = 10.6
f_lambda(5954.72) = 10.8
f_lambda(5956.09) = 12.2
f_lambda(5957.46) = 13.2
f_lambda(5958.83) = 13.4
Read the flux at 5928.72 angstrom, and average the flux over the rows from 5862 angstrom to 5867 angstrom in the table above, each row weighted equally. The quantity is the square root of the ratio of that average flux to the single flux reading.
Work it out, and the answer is 1.05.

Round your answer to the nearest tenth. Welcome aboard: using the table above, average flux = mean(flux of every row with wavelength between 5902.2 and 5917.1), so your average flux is 10.2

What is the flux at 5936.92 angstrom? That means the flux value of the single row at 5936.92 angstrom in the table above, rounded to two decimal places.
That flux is 12.10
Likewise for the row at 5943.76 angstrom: 11.70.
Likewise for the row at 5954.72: 10.80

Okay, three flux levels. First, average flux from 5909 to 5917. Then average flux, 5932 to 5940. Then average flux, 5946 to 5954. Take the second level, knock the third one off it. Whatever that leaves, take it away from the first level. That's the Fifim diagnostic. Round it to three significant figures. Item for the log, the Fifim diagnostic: 10.4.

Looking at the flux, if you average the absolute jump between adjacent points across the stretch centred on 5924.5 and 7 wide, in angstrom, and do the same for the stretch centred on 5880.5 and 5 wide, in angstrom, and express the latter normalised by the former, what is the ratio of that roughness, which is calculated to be 1.90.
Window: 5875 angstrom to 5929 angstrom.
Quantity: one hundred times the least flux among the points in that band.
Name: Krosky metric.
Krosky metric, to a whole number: 742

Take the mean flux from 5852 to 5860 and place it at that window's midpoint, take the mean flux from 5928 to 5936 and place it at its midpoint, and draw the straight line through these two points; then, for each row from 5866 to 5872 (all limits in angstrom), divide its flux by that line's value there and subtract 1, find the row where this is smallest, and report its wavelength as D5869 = 5867.61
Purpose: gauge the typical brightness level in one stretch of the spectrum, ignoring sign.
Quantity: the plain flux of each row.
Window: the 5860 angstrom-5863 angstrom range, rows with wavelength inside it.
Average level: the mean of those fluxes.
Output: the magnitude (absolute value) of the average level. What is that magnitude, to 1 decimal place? 11.7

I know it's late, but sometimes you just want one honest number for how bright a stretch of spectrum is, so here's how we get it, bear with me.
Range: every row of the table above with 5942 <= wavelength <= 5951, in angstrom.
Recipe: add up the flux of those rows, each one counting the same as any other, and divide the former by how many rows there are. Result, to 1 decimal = 11.5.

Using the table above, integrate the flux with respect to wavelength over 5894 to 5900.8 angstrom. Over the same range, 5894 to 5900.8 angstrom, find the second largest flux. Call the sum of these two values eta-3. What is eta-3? 81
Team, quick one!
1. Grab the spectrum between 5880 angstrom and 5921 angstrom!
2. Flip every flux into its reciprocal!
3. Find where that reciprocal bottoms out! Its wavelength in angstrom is 5908.28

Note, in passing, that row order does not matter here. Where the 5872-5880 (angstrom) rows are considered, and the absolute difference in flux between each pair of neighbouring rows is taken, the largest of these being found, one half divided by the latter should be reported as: 0.71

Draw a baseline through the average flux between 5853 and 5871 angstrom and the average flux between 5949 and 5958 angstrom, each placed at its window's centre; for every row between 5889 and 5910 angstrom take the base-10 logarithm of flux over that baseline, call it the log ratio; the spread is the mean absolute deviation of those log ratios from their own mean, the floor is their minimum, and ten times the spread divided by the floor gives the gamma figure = -2.3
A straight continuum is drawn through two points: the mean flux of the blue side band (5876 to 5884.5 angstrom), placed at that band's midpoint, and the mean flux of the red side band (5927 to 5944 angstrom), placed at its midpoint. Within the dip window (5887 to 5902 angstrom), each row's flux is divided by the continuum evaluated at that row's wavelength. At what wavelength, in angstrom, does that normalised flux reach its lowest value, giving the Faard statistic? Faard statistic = 5890.62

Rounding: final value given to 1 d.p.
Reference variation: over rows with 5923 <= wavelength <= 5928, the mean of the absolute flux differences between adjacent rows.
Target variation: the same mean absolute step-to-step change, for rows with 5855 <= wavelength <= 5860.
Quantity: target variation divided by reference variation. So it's 2.1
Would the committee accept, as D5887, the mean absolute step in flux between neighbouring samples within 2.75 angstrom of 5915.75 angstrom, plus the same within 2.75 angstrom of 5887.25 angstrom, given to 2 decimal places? 0.77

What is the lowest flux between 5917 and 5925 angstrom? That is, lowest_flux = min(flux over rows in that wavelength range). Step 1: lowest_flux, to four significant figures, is 10.00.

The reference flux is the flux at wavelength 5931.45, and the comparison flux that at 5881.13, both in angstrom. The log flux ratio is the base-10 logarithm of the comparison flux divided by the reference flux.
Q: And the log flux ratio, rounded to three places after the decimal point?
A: -0.072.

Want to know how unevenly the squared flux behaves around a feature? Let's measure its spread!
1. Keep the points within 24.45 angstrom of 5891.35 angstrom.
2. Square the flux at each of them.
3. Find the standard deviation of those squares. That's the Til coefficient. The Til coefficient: 25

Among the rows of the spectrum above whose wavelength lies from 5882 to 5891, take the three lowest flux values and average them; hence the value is 9.2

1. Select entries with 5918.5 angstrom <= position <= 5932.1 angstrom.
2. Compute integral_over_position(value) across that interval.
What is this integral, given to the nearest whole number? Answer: 148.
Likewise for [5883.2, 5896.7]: 129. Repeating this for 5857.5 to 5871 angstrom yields 153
